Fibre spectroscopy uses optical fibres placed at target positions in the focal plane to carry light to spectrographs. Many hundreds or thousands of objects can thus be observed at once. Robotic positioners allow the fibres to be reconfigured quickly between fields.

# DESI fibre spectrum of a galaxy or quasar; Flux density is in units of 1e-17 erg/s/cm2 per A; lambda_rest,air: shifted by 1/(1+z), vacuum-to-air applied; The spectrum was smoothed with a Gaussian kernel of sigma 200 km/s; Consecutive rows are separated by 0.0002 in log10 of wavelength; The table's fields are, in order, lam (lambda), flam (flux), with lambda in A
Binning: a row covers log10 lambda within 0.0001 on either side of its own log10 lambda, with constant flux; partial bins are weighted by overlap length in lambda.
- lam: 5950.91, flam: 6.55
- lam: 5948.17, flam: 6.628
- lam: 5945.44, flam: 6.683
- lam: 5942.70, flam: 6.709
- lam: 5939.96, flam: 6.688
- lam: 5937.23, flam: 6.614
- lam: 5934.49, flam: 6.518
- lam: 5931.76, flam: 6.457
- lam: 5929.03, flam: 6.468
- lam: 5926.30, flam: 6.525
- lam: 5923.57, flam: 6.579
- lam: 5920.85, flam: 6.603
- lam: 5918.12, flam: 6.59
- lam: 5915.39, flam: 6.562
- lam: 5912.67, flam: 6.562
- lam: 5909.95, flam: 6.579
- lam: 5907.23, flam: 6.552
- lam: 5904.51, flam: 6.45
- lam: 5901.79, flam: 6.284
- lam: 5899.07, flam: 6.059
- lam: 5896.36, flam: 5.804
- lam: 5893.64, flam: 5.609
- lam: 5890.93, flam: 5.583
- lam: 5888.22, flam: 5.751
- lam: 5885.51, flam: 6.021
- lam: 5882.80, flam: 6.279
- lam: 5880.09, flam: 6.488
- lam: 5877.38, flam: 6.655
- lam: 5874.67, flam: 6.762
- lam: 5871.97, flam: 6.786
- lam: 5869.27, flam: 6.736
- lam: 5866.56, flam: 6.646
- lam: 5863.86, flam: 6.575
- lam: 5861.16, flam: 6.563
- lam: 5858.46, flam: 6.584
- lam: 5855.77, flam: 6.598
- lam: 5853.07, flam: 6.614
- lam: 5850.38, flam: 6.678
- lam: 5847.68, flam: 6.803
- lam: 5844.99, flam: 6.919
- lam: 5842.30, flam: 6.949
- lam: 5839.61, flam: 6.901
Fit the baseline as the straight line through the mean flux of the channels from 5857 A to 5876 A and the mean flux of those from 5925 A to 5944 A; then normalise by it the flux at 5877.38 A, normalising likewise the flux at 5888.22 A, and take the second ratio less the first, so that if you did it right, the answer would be -0.134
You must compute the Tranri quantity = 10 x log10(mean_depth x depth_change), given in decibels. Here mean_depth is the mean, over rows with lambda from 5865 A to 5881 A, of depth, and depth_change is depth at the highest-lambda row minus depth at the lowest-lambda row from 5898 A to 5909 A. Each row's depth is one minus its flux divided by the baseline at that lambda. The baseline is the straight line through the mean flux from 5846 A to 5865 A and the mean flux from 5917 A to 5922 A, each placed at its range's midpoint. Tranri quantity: -32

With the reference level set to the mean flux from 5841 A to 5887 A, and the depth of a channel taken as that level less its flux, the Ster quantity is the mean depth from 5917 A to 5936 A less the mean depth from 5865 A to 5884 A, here 0.09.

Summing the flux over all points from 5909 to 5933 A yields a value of 58.9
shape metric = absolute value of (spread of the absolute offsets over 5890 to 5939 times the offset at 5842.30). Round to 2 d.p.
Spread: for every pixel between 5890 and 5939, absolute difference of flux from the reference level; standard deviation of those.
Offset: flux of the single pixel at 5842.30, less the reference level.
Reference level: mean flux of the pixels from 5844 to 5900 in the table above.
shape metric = 0.13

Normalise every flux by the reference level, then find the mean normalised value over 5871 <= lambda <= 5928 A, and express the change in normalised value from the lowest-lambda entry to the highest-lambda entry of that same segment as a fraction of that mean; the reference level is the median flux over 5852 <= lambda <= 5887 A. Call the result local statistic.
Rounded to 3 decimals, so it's -0.041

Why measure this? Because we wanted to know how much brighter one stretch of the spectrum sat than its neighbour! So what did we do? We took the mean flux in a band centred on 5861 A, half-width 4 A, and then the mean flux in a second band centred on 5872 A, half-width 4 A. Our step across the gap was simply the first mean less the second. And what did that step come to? -0.19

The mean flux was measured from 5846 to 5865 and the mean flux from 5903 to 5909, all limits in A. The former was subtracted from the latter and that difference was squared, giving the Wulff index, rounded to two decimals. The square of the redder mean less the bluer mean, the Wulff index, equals 0.02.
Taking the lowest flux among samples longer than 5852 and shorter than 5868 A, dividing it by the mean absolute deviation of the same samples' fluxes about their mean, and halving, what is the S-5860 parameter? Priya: 145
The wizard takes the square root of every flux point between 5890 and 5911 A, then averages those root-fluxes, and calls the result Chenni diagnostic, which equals 2.47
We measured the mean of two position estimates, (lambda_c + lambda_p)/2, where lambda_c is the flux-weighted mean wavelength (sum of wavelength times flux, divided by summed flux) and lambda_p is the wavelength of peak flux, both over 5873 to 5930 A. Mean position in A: 5888.4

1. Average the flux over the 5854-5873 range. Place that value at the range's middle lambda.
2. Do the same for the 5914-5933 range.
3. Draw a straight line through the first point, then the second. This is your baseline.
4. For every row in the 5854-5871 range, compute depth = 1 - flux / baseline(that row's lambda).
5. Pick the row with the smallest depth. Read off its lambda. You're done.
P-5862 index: 5869.27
